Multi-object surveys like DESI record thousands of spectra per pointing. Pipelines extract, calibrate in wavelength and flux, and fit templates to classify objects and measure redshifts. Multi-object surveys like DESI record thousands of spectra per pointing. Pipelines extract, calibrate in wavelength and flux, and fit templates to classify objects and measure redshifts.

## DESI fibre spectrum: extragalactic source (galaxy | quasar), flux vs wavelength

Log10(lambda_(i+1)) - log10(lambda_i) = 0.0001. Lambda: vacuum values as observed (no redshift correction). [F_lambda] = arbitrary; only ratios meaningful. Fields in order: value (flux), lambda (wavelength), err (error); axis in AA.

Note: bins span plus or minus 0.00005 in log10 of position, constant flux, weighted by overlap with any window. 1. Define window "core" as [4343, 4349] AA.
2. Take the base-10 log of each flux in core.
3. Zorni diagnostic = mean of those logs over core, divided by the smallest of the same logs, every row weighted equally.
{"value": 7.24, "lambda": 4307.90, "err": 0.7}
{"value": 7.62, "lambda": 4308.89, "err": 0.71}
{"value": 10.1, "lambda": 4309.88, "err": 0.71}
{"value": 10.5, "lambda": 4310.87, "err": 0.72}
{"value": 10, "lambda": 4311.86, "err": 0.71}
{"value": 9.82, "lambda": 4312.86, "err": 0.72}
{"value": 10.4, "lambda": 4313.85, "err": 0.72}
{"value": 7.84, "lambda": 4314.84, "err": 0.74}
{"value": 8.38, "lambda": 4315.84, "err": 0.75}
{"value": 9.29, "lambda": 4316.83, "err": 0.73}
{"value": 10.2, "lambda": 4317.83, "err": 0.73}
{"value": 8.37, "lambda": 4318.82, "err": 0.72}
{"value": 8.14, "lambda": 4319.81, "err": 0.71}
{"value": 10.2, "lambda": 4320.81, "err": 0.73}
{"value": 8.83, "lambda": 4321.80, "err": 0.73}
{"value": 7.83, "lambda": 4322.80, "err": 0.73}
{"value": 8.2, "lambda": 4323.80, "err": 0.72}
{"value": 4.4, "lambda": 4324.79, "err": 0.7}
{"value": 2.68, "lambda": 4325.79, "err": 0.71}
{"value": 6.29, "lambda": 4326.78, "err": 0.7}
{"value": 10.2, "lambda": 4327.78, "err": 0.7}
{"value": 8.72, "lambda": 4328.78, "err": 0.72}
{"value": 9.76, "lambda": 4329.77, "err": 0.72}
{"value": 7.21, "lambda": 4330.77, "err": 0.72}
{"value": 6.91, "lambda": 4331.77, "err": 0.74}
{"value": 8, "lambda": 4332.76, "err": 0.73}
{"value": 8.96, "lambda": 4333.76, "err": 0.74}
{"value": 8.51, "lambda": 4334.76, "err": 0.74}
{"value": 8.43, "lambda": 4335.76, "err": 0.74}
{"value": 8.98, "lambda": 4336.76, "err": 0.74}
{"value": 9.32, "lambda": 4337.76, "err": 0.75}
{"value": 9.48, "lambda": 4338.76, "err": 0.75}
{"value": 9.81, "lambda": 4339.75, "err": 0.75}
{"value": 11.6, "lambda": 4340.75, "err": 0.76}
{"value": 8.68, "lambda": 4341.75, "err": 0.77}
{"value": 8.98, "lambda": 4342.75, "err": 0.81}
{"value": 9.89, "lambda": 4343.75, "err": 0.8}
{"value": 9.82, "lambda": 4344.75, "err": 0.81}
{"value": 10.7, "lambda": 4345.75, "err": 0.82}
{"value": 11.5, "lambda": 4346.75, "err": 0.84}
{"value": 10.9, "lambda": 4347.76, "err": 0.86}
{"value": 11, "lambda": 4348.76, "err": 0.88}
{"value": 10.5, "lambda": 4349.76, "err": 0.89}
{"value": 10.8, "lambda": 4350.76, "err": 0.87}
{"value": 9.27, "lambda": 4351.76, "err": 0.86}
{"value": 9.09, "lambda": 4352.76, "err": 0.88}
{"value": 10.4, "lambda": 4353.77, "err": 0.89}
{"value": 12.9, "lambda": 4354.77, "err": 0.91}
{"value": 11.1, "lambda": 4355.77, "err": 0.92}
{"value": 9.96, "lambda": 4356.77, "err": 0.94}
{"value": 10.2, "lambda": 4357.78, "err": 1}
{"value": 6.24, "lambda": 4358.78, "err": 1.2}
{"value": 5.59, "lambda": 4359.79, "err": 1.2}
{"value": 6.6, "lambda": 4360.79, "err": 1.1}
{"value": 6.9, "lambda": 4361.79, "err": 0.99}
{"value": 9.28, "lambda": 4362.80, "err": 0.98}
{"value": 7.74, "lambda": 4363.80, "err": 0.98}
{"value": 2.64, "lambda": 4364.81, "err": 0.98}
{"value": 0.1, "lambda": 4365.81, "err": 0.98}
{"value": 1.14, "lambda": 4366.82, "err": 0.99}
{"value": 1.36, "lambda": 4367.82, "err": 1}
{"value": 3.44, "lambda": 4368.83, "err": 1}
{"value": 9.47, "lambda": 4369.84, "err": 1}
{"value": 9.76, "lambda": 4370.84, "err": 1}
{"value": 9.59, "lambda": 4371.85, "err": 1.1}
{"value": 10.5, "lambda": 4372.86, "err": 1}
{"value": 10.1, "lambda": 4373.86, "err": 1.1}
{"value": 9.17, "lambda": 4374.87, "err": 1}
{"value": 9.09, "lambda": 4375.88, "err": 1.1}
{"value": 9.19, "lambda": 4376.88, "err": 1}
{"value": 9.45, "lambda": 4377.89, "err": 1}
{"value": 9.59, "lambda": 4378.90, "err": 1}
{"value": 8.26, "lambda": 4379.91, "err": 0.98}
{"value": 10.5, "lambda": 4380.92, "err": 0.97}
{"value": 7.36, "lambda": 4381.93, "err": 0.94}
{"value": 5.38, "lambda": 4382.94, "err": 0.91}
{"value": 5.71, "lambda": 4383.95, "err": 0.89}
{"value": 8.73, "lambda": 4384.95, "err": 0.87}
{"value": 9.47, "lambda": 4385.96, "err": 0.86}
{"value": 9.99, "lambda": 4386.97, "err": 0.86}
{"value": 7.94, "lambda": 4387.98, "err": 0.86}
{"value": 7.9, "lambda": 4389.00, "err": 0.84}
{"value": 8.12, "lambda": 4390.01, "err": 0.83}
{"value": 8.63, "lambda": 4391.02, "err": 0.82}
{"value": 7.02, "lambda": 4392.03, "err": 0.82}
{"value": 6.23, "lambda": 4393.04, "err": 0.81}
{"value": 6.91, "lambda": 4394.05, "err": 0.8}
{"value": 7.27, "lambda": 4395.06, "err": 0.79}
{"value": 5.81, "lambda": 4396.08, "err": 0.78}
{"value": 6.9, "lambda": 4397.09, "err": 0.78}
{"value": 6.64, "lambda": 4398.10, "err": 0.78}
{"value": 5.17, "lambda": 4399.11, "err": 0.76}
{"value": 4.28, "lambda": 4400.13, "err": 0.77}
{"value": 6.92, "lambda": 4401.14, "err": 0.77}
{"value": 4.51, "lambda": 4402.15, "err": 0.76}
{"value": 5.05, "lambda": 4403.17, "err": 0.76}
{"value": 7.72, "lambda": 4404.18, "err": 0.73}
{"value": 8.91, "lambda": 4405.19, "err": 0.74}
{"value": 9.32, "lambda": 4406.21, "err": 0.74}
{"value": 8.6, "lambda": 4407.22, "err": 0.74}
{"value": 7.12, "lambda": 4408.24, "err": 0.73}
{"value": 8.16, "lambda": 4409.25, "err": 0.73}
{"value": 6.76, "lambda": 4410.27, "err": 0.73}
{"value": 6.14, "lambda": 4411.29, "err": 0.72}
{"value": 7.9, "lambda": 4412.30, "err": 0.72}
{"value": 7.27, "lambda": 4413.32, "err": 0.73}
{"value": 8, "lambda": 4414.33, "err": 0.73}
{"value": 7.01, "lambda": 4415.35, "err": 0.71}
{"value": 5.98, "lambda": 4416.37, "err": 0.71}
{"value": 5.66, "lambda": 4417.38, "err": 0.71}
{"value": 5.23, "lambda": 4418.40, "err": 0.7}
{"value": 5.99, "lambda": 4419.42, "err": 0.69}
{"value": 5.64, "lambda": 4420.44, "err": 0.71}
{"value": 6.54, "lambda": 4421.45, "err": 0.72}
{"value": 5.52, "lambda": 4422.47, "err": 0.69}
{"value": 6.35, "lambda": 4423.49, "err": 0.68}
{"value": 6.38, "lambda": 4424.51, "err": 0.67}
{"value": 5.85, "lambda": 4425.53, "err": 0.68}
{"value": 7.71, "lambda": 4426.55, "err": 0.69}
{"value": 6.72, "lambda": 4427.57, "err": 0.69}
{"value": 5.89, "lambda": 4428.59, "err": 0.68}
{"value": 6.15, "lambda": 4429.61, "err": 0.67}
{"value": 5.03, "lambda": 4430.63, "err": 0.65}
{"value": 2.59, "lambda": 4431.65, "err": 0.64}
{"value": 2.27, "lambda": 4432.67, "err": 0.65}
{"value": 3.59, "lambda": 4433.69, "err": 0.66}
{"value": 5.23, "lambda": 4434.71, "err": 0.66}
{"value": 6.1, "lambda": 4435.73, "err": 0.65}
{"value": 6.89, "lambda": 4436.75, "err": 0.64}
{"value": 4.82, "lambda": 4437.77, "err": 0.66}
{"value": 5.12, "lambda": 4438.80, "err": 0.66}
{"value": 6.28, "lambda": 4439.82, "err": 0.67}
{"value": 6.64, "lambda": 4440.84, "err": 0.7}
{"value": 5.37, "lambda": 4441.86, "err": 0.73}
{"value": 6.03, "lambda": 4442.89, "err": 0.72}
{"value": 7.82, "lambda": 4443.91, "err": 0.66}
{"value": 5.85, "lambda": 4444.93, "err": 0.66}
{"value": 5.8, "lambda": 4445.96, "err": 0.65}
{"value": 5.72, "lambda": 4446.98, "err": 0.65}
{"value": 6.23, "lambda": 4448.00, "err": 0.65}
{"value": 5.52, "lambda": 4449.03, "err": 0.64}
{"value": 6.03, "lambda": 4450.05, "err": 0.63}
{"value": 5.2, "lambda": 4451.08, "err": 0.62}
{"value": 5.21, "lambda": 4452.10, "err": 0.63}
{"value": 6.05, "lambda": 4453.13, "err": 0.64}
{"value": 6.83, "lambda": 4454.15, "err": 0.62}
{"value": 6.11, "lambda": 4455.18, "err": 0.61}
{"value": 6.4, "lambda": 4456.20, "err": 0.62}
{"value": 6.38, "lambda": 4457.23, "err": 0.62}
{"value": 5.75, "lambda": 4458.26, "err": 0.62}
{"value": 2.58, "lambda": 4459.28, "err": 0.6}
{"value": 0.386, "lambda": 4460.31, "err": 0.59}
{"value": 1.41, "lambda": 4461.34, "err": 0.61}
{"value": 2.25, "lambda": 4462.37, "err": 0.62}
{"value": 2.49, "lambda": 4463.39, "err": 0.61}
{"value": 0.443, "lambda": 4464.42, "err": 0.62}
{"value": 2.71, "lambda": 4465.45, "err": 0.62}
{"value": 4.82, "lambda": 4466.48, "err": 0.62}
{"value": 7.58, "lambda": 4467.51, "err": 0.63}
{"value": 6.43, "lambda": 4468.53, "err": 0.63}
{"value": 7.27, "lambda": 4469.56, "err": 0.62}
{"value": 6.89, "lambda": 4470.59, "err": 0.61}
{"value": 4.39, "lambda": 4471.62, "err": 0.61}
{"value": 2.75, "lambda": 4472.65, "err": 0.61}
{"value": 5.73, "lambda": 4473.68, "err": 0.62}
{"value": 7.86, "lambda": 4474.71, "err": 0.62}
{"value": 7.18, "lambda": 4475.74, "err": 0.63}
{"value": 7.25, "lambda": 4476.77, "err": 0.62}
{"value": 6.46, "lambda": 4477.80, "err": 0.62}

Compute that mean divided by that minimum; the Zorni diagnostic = 1.03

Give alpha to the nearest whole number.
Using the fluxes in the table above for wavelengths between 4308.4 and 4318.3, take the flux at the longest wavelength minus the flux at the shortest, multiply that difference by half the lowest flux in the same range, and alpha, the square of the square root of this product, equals 10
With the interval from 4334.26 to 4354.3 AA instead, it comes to 8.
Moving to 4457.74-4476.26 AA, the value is 0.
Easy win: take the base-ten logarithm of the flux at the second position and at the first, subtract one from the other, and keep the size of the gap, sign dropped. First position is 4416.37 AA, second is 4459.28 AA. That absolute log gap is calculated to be 0.37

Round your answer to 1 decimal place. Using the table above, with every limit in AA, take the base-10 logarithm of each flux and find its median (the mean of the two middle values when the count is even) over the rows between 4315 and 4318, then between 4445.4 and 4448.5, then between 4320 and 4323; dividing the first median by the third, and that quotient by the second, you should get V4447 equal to 1.3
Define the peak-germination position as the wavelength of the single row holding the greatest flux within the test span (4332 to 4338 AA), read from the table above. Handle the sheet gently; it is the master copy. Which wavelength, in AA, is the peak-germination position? 4337.76 AA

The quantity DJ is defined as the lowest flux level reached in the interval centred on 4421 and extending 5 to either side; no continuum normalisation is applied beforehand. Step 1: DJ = 5.23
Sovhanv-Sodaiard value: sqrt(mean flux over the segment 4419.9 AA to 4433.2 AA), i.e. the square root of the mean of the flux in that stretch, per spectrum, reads 2.4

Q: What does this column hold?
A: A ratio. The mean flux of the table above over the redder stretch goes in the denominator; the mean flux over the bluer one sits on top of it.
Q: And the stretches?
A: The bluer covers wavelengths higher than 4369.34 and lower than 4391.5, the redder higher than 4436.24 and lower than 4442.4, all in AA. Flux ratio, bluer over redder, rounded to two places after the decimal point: 1.51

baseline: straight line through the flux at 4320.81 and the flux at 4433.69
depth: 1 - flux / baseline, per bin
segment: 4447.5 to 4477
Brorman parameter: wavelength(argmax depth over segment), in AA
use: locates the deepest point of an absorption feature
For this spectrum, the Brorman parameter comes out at 4460.31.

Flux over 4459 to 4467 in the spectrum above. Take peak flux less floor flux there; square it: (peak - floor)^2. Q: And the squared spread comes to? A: 19.7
